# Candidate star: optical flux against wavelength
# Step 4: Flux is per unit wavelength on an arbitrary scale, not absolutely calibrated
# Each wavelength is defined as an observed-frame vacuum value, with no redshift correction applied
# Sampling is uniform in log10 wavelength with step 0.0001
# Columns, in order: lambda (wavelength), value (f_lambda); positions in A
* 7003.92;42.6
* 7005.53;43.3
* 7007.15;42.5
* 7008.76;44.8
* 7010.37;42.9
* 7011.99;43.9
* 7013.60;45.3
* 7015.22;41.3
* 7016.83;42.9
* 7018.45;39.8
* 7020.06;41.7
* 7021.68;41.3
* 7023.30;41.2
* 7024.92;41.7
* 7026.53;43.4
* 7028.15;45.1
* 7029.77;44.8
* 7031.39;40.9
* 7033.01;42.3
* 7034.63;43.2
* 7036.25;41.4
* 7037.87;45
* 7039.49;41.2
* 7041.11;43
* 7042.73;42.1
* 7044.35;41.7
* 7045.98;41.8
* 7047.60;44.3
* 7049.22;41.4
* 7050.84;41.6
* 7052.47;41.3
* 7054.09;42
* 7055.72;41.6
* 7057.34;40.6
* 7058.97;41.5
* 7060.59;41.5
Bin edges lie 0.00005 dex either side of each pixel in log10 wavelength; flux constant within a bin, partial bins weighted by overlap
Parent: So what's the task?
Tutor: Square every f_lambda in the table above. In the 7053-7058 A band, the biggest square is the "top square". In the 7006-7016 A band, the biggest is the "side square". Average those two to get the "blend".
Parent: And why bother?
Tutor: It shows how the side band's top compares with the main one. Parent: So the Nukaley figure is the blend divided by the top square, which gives 1.08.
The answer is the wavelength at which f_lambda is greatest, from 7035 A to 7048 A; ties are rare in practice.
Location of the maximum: 7037.87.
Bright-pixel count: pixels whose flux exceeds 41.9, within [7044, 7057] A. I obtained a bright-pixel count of 2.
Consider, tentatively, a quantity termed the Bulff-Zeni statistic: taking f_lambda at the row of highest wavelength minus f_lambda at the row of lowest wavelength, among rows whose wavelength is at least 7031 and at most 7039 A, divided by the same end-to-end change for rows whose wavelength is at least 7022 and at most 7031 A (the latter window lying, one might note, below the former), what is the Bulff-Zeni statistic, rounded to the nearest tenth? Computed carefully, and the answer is 1.1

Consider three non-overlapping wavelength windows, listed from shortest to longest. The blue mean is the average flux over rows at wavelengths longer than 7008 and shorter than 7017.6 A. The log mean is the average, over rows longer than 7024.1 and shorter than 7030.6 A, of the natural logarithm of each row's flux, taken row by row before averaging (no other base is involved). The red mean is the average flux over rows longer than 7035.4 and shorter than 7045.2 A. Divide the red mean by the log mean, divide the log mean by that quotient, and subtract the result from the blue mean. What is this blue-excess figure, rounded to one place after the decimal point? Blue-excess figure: 43.2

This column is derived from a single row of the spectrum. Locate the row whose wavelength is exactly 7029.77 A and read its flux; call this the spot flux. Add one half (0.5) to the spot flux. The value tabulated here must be 45.3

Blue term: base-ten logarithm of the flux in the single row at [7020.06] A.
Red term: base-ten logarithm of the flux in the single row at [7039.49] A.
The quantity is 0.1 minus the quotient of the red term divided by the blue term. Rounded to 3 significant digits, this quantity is -0.897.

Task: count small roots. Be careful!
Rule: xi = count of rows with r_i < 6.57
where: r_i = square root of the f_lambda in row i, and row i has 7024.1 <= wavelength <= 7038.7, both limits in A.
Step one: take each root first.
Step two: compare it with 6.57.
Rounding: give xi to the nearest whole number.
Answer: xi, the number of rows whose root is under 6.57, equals 4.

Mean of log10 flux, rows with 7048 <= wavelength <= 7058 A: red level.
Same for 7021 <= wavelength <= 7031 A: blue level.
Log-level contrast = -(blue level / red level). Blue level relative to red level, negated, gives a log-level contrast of -1.01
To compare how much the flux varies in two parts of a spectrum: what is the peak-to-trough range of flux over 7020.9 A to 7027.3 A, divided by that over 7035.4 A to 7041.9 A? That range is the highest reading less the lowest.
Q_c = 0.58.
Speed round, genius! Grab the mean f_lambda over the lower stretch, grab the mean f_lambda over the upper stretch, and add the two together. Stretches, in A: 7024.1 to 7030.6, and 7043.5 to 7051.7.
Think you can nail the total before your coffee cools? 85.9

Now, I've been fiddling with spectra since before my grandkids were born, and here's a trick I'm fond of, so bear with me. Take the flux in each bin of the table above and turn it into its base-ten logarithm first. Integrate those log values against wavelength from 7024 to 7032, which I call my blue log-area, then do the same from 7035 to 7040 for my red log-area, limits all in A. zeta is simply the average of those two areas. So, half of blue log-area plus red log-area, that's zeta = 10.6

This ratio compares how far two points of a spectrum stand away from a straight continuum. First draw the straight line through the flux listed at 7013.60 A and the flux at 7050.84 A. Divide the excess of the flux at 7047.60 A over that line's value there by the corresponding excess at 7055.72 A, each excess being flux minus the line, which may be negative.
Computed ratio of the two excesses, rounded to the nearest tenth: 4.9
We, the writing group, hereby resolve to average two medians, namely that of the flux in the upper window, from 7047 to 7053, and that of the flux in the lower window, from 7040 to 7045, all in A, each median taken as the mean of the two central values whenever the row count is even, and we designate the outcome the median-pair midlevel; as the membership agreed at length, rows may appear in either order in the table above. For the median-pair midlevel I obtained 41.8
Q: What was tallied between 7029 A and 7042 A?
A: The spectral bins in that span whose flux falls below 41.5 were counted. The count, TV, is 3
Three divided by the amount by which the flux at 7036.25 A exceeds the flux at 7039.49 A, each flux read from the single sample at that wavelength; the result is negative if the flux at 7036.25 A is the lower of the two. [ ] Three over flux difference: 15.0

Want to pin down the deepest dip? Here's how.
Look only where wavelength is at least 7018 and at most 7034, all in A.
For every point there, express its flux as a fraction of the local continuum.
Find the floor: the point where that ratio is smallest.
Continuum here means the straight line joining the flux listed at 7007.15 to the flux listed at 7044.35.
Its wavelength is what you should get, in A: 7018.45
